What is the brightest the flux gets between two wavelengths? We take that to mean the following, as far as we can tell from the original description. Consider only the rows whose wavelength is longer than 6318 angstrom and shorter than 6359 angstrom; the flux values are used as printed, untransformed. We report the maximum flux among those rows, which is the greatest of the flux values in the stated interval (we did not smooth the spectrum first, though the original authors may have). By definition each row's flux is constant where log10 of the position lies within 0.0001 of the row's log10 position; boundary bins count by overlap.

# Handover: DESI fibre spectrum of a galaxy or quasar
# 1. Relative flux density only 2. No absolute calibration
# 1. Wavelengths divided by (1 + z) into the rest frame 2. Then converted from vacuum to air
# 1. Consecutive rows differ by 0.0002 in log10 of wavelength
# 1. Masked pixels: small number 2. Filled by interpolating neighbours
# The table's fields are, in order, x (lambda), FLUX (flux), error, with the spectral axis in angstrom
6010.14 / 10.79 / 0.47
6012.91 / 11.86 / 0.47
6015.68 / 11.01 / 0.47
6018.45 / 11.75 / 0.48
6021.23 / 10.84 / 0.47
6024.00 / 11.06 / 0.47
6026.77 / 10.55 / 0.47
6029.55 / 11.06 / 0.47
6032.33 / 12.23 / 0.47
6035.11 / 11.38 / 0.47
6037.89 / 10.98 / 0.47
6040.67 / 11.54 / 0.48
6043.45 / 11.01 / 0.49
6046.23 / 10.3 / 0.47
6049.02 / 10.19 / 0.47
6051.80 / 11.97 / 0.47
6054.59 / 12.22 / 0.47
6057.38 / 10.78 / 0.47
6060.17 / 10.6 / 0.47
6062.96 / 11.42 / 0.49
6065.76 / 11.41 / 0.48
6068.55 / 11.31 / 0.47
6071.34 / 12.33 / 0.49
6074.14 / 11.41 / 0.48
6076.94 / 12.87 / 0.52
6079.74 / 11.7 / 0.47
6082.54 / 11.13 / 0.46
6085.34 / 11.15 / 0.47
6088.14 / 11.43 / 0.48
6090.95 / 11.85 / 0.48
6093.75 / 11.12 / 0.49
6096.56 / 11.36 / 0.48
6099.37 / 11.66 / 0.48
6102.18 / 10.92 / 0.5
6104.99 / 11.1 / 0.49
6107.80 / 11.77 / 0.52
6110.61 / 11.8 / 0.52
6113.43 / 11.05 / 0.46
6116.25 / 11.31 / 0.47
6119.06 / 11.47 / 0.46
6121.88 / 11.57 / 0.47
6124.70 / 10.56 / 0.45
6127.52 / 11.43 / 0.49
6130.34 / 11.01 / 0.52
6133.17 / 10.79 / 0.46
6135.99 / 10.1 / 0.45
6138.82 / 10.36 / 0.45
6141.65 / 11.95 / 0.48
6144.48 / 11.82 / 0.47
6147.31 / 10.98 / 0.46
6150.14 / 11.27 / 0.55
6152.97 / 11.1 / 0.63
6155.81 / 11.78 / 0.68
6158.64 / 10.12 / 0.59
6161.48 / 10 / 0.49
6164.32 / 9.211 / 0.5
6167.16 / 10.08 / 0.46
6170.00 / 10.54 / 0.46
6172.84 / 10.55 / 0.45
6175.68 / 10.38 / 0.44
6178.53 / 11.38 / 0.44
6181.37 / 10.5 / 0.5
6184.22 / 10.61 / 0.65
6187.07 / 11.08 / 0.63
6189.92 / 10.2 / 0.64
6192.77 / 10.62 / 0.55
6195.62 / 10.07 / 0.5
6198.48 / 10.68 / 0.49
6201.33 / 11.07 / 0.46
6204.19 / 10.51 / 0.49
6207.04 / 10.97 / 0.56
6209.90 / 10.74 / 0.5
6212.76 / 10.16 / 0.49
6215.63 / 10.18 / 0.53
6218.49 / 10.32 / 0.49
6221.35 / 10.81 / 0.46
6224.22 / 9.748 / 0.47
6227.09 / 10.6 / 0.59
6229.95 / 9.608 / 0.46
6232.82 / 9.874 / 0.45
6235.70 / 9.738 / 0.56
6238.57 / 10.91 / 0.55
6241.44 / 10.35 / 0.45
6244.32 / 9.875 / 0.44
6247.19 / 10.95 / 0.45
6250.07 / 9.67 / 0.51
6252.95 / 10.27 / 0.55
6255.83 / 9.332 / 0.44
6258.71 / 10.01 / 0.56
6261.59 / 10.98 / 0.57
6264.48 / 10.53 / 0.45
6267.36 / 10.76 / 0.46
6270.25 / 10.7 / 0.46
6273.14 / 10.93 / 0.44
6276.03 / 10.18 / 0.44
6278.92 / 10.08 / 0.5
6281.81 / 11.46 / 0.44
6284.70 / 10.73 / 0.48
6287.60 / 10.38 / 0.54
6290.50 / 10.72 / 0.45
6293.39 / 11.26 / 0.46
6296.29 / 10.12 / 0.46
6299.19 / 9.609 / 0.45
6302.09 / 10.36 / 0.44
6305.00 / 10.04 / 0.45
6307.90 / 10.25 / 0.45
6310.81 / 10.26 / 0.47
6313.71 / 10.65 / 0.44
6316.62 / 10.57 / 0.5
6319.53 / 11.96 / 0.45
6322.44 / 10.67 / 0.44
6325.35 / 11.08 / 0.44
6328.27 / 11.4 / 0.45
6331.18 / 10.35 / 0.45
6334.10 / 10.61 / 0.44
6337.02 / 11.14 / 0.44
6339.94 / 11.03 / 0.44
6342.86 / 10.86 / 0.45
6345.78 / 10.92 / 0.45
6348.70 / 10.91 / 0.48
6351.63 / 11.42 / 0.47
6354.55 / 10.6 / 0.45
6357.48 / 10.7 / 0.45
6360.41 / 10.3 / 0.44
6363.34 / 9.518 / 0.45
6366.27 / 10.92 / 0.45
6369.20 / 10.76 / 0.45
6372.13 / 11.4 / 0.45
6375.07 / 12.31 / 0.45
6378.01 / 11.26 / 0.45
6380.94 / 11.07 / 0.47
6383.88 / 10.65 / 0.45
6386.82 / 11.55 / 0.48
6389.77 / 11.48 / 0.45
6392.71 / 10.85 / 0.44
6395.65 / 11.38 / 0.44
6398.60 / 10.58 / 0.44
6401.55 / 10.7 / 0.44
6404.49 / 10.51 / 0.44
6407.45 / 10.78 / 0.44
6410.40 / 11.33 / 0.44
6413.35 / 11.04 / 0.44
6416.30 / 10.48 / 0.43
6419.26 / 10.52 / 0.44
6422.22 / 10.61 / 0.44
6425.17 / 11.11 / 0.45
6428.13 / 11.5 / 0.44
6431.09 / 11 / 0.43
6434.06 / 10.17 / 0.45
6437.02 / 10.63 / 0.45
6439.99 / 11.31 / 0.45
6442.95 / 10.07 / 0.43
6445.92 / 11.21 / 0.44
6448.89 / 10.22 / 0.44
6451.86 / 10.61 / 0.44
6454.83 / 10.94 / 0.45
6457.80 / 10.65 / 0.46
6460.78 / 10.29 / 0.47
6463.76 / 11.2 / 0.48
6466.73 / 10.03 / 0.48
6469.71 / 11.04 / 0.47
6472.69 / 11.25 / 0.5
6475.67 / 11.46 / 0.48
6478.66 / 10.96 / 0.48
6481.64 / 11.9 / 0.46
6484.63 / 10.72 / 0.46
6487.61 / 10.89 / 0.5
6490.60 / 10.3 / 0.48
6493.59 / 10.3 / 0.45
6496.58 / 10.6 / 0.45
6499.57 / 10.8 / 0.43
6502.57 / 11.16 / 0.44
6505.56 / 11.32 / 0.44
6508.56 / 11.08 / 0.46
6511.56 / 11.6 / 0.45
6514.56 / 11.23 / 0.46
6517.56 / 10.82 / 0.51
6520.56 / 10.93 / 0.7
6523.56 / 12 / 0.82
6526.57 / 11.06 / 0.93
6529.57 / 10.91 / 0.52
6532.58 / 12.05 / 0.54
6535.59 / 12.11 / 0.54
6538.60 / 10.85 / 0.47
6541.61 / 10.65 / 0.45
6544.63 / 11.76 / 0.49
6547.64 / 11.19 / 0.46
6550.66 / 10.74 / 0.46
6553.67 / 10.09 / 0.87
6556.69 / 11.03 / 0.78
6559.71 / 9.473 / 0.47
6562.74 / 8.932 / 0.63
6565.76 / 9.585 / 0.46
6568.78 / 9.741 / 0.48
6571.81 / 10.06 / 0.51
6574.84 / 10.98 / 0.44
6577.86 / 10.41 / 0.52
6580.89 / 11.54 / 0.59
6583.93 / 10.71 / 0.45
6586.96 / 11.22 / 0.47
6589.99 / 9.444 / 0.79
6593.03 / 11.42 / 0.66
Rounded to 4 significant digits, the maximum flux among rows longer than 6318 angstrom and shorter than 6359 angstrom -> 11.96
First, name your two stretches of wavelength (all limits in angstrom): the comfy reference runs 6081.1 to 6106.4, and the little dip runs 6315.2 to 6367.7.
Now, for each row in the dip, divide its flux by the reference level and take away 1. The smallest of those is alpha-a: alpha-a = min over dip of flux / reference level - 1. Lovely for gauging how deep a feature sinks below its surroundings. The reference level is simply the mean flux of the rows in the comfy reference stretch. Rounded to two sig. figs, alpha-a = -0.16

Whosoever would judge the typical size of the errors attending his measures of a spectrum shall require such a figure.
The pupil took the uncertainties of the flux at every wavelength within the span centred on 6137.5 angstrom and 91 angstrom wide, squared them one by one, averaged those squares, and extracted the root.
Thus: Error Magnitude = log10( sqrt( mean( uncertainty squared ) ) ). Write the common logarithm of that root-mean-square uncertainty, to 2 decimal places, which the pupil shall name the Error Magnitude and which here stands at -0.31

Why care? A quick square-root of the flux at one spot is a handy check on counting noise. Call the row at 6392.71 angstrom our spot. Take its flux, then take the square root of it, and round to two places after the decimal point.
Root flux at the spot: 3.29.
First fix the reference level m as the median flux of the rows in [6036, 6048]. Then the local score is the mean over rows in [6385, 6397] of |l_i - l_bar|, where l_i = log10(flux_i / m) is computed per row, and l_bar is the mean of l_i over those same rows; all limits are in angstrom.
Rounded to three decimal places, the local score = 0.009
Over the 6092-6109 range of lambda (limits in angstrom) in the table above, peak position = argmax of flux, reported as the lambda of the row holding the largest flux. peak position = 6107.80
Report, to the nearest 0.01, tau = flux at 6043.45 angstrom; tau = 11.01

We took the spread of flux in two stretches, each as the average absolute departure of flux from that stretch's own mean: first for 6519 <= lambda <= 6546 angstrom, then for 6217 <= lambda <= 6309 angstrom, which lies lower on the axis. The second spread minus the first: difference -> -0.11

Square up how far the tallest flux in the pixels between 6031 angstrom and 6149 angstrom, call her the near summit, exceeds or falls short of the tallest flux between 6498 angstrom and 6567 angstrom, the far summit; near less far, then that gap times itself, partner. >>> 0.58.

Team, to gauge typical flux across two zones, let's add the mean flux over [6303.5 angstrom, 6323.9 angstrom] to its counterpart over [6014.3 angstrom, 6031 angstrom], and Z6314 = 21.7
